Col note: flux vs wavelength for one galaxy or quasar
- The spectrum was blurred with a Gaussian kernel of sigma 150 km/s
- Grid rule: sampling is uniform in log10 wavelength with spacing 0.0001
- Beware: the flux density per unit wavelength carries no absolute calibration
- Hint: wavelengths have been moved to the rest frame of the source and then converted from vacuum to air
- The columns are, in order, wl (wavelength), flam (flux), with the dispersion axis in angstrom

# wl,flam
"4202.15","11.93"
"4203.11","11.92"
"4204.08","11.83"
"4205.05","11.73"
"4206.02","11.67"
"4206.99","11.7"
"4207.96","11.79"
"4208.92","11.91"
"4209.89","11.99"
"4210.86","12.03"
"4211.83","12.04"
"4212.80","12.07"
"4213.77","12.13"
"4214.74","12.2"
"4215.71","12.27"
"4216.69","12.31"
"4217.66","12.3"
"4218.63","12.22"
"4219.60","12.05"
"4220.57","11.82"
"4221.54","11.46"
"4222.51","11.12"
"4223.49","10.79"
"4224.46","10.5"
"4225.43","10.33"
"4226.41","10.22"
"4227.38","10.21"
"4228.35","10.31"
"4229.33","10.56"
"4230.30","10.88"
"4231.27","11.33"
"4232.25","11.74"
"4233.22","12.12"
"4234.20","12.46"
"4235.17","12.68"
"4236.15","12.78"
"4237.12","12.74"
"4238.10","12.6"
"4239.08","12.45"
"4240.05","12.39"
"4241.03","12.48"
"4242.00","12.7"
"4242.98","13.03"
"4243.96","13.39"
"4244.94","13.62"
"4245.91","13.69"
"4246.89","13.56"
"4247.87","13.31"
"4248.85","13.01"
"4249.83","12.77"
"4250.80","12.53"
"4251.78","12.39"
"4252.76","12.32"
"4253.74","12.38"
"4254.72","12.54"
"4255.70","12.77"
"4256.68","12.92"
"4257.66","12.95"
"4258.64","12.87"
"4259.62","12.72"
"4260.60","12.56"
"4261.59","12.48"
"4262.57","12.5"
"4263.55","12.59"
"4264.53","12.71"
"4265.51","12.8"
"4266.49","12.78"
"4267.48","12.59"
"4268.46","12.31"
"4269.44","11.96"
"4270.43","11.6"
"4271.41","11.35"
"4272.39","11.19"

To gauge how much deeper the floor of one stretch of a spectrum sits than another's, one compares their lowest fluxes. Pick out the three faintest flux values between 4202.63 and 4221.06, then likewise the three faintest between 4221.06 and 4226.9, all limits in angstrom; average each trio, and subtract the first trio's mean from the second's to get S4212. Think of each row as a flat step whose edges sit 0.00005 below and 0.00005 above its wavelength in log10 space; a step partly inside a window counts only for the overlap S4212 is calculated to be -1.35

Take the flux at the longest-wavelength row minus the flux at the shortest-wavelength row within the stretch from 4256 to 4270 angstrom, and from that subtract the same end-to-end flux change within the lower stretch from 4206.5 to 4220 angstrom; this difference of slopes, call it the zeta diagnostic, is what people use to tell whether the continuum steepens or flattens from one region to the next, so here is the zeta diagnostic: -1.3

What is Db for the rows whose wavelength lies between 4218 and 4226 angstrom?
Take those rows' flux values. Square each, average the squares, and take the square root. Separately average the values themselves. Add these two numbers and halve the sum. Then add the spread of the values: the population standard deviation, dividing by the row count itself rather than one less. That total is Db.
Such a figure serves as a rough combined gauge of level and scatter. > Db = 12.0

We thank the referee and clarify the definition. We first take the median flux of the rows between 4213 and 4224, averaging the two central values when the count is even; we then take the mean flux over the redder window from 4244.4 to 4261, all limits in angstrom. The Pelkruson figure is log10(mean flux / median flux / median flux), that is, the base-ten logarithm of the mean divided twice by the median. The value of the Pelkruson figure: -1.058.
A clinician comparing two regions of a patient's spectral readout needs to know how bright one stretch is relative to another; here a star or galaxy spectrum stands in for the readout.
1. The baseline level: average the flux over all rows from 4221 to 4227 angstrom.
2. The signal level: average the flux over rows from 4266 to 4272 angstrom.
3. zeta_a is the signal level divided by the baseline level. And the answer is 1.13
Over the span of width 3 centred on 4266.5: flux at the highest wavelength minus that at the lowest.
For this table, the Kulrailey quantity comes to -0.2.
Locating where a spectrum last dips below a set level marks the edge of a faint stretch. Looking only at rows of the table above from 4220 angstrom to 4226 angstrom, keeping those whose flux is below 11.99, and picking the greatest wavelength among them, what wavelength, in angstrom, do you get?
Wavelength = 4225.43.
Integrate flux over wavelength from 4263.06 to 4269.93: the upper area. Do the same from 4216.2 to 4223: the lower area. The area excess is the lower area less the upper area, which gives -5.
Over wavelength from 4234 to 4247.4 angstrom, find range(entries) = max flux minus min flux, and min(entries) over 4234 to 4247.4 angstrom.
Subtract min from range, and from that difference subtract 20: -31.1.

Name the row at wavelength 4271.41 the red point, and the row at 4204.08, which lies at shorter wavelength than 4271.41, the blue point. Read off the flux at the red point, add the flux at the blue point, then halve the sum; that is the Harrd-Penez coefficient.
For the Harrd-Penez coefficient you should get 11.6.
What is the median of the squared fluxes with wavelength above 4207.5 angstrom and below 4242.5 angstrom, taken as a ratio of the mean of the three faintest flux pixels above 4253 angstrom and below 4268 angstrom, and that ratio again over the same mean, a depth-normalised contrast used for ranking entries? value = 0.94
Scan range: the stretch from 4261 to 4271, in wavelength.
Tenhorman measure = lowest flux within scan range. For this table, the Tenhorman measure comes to 11.6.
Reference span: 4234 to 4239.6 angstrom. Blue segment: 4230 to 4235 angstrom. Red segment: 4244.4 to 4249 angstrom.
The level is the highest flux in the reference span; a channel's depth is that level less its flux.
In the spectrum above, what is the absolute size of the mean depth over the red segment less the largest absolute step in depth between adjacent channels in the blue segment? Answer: 1.1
